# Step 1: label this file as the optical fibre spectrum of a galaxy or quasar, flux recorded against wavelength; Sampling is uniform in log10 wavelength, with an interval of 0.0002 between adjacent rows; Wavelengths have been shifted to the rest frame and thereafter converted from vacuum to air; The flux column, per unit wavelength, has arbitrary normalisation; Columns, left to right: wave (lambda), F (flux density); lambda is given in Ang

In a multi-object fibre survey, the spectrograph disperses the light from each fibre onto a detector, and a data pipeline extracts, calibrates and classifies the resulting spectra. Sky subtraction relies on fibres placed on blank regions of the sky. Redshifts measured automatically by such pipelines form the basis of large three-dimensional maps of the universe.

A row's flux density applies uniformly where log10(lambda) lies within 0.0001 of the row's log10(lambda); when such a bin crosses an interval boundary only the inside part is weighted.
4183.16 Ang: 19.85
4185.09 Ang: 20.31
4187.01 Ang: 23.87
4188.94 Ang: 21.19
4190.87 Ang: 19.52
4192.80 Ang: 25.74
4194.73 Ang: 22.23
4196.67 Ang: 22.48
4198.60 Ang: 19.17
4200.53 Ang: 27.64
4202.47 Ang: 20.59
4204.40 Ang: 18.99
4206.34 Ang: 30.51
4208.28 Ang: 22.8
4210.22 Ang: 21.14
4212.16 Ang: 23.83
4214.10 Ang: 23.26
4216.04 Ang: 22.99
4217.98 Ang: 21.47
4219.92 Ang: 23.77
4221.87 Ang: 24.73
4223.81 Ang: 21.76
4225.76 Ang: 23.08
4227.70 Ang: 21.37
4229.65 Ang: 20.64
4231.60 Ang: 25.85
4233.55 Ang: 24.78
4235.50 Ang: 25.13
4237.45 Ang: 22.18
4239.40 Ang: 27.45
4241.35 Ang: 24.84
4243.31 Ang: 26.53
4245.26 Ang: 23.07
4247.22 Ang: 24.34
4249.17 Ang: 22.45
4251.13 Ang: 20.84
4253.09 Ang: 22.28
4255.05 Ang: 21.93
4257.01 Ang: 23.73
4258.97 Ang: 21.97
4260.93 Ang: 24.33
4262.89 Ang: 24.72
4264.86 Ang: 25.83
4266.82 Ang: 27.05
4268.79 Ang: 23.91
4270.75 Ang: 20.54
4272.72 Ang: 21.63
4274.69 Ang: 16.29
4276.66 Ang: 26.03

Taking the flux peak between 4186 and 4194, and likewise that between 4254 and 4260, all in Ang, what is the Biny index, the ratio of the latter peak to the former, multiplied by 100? 92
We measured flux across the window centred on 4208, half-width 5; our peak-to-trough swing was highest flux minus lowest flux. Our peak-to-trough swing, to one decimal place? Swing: 11.5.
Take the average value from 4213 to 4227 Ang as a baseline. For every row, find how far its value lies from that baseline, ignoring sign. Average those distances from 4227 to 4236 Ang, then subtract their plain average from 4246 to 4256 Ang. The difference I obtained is 1.0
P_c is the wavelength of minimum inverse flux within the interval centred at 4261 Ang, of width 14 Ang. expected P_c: 4266.82 Ang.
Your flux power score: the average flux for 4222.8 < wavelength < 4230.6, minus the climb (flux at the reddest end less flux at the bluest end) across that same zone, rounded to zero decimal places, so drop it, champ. 23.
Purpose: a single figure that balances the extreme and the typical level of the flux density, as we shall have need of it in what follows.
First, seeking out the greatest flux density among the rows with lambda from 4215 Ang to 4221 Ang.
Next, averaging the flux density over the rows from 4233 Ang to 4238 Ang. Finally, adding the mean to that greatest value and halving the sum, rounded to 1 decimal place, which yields 23.9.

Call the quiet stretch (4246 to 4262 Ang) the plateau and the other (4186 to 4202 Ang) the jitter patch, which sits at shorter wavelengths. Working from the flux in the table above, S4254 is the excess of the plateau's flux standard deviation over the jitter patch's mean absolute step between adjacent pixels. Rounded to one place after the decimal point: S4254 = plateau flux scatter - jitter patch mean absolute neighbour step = -2.5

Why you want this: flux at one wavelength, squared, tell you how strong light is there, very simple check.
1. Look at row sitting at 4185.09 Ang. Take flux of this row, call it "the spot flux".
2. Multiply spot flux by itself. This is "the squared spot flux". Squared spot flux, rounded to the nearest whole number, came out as 412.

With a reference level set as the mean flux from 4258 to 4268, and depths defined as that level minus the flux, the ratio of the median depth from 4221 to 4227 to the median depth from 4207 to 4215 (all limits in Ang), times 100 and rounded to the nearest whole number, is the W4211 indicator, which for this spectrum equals 97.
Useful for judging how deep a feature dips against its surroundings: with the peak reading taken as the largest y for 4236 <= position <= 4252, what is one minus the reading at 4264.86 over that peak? 0.06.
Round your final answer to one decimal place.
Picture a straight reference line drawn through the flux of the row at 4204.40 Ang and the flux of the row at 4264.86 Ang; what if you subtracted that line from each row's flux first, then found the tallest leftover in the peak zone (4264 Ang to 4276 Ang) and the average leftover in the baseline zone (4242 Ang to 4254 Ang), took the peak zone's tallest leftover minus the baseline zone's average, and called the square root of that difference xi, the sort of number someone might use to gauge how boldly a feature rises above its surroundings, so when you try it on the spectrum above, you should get 1.3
